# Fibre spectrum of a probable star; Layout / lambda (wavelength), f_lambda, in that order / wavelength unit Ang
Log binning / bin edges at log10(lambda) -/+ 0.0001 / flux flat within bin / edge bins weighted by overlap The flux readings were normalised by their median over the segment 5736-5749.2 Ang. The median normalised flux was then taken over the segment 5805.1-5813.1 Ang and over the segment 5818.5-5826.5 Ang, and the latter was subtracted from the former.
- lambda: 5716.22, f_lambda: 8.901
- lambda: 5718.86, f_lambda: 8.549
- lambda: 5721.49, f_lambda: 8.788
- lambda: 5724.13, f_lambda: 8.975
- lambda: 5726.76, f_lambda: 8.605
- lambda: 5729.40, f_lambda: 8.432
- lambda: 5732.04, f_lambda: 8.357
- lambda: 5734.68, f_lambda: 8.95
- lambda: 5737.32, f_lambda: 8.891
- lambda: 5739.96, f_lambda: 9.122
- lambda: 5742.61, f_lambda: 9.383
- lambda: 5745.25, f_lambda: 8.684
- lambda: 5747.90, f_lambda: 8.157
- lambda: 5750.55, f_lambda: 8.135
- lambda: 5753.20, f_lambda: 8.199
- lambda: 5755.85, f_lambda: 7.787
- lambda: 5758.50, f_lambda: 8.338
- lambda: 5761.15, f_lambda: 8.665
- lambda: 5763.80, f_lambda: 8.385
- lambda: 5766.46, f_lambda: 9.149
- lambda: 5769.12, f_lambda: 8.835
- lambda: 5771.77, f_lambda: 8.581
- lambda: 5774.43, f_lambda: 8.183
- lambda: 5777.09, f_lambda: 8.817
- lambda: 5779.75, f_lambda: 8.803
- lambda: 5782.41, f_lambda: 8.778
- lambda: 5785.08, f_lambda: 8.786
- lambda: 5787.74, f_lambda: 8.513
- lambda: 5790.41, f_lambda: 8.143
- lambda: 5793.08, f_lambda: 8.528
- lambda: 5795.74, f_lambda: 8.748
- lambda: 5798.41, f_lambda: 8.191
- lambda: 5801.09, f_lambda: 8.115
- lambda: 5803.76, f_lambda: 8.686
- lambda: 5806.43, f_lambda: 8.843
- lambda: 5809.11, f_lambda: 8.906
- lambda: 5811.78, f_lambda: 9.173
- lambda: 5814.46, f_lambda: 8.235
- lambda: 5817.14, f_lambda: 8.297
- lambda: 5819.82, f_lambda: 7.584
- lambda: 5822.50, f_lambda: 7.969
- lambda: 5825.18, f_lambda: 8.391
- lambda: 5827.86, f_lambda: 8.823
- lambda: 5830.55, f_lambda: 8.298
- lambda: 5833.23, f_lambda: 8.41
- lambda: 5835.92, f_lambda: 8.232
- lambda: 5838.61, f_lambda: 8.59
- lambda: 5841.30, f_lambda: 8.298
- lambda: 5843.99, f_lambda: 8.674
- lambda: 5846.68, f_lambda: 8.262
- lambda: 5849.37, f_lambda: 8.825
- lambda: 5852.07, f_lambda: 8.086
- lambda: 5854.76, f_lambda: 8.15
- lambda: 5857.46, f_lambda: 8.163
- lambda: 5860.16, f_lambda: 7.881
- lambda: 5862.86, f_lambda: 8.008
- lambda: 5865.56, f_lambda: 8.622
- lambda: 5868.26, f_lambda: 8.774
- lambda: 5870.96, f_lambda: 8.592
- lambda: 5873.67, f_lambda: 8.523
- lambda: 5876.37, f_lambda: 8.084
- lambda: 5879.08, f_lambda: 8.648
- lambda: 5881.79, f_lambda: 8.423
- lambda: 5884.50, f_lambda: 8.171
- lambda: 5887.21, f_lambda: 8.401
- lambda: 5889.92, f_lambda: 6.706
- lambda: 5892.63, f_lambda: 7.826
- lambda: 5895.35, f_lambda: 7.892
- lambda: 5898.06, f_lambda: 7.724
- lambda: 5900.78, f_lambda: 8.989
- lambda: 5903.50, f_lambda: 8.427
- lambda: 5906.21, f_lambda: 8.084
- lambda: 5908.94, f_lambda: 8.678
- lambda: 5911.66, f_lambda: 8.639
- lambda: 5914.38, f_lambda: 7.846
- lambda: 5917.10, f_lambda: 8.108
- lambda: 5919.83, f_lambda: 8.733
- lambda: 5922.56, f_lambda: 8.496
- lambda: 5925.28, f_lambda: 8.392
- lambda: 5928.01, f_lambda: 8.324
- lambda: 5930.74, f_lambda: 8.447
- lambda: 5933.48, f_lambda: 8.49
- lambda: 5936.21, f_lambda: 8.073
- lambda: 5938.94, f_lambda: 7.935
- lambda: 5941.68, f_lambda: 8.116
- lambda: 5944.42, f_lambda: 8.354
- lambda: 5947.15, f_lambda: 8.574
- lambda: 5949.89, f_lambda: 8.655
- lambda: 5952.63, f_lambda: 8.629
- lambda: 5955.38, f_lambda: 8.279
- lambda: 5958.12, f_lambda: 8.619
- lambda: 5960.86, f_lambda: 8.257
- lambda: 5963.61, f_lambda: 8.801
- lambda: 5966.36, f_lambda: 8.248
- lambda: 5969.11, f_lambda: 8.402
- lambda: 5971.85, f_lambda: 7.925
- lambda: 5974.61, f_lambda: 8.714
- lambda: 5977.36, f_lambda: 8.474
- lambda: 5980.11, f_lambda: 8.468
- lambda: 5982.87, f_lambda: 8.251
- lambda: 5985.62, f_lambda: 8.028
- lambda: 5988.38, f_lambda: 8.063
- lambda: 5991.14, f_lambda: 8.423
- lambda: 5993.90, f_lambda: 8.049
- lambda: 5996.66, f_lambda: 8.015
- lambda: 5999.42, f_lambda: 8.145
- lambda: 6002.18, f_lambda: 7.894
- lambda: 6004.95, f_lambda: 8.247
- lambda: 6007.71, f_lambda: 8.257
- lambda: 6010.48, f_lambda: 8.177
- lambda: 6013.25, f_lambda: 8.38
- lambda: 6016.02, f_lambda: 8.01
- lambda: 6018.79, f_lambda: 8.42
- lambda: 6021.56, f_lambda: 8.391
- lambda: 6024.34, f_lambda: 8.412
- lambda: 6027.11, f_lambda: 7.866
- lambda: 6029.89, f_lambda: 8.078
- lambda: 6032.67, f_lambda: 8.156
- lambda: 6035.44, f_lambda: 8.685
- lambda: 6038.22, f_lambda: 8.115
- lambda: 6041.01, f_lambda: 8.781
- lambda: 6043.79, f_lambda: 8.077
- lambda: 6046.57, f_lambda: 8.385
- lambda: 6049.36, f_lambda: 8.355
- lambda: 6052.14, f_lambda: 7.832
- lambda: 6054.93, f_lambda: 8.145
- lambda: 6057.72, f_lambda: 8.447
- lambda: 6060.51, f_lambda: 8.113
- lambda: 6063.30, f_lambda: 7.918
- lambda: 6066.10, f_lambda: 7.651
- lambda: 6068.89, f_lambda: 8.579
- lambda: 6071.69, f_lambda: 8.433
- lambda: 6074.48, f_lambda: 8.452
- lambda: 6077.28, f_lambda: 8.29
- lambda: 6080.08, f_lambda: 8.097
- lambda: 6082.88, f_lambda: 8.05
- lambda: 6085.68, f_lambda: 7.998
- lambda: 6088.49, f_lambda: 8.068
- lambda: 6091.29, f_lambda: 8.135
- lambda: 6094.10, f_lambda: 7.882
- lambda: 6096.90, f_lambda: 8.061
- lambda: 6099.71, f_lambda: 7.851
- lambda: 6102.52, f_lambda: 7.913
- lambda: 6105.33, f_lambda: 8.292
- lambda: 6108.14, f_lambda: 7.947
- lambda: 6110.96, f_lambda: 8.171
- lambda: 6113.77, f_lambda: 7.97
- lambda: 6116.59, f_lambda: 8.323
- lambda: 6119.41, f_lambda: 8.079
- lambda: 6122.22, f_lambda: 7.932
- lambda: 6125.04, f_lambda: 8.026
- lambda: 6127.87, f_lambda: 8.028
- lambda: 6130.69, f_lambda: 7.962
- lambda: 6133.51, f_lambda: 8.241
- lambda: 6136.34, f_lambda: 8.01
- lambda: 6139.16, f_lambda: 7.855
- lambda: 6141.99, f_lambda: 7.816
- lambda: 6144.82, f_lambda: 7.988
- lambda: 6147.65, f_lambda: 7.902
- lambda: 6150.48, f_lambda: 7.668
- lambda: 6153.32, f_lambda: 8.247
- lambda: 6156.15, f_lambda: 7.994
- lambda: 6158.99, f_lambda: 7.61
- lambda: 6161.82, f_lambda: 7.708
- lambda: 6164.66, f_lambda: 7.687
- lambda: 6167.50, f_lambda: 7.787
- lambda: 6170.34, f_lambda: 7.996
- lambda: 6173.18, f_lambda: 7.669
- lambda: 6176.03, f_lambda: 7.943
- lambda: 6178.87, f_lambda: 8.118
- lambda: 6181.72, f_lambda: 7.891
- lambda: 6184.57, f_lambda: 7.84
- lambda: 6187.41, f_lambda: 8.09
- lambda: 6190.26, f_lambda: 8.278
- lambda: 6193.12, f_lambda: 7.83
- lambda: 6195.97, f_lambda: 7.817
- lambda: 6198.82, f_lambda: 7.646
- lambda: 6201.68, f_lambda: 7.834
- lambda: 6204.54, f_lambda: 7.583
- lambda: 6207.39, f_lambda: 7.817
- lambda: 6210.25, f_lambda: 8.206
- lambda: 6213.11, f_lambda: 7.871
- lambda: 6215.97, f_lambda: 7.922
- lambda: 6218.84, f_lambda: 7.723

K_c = 0.105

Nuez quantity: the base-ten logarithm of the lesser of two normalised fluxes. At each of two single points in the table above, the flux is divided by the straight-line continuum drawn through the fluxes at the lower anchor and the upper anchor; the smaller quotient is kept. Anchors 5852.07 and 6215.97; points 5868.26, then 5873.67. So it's 0.023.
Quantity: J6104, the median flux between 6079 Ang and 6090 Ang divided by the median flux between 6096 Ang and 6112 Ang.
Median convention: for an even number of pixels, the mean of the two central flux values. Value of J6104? 1.01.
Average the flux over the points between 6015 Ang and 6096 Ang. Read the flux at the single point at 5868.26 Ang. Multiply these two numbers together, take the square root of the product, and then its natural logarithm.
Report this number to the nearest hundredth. 2.14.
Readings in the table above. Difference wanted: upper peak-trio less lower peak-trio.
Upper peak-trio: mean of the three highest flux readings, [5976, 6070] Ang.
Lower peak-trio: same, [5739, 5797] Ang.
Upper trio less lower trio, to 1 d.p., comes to -0.5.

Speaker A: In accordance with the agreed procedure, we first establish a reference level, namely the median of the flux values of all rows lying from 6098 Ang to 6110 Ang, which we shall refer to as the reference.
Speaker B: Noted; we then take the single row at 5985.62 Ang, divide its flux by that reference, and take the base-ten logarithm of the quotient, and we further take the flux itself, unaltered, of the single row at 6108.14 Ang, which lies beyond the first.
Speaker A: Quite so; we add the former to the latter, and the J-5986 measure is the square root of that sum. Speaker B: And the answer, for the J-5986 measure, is 2.82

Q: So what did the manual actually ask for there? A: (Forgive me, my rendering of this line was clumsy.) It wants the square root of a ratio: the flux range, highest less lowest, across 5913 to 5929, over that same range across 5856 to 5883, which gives 1.0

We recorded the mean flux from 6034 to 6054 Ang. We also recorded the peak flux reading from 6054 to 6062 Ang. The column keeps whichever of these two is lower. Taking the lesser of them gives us 8.32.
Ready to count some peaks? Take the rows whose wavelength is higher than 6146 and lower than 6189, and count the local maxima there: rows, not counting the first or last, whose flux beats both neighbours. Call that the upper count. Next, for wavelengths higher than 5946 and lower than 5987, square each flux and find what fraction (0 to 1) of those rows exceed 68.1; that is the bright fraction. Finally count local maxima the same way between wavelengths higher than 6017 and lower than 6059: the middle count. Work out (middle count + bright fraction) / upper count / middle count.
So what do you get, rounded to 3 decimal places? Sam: 0.296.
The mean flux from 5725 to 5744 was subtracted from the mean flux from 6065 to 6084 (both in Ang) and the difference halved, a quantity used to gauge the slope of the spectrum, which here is -0.30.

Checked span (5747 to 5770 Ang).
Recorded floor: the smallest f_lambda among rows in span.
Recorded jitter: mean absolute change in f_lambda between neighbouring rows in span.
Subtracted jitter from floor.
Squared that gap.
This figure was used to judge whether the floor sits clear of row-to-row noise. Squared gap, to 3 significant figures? 55.4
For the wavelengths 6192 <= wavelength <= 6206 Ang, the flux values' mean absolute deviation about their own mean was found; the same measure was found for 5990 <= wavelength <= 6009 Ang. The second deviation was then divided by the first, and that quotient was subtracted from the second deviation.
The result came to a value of -1.2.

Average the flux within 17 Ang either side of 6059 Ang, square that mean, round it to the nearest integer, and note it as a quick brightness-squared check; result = 67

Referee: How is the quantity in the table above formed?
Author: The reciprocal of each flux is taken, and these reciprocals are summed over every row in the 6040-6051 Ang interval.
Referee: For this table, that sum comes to 0.477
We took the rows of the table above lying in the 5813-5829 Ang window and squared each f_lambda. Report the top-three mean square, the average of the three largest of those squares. 72.4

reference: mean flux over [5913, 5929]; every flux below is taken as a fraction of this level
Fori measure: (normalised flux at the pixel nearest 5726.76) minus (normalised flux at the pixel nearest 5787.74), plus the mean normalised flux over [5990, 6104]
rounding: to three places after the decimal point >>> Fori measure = 0.994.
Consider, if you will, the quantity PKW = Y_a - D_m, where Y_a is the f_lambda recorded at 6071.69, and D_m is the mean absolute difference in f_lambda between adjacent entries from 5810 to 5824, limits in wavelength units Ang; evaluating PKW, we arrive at 7.91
